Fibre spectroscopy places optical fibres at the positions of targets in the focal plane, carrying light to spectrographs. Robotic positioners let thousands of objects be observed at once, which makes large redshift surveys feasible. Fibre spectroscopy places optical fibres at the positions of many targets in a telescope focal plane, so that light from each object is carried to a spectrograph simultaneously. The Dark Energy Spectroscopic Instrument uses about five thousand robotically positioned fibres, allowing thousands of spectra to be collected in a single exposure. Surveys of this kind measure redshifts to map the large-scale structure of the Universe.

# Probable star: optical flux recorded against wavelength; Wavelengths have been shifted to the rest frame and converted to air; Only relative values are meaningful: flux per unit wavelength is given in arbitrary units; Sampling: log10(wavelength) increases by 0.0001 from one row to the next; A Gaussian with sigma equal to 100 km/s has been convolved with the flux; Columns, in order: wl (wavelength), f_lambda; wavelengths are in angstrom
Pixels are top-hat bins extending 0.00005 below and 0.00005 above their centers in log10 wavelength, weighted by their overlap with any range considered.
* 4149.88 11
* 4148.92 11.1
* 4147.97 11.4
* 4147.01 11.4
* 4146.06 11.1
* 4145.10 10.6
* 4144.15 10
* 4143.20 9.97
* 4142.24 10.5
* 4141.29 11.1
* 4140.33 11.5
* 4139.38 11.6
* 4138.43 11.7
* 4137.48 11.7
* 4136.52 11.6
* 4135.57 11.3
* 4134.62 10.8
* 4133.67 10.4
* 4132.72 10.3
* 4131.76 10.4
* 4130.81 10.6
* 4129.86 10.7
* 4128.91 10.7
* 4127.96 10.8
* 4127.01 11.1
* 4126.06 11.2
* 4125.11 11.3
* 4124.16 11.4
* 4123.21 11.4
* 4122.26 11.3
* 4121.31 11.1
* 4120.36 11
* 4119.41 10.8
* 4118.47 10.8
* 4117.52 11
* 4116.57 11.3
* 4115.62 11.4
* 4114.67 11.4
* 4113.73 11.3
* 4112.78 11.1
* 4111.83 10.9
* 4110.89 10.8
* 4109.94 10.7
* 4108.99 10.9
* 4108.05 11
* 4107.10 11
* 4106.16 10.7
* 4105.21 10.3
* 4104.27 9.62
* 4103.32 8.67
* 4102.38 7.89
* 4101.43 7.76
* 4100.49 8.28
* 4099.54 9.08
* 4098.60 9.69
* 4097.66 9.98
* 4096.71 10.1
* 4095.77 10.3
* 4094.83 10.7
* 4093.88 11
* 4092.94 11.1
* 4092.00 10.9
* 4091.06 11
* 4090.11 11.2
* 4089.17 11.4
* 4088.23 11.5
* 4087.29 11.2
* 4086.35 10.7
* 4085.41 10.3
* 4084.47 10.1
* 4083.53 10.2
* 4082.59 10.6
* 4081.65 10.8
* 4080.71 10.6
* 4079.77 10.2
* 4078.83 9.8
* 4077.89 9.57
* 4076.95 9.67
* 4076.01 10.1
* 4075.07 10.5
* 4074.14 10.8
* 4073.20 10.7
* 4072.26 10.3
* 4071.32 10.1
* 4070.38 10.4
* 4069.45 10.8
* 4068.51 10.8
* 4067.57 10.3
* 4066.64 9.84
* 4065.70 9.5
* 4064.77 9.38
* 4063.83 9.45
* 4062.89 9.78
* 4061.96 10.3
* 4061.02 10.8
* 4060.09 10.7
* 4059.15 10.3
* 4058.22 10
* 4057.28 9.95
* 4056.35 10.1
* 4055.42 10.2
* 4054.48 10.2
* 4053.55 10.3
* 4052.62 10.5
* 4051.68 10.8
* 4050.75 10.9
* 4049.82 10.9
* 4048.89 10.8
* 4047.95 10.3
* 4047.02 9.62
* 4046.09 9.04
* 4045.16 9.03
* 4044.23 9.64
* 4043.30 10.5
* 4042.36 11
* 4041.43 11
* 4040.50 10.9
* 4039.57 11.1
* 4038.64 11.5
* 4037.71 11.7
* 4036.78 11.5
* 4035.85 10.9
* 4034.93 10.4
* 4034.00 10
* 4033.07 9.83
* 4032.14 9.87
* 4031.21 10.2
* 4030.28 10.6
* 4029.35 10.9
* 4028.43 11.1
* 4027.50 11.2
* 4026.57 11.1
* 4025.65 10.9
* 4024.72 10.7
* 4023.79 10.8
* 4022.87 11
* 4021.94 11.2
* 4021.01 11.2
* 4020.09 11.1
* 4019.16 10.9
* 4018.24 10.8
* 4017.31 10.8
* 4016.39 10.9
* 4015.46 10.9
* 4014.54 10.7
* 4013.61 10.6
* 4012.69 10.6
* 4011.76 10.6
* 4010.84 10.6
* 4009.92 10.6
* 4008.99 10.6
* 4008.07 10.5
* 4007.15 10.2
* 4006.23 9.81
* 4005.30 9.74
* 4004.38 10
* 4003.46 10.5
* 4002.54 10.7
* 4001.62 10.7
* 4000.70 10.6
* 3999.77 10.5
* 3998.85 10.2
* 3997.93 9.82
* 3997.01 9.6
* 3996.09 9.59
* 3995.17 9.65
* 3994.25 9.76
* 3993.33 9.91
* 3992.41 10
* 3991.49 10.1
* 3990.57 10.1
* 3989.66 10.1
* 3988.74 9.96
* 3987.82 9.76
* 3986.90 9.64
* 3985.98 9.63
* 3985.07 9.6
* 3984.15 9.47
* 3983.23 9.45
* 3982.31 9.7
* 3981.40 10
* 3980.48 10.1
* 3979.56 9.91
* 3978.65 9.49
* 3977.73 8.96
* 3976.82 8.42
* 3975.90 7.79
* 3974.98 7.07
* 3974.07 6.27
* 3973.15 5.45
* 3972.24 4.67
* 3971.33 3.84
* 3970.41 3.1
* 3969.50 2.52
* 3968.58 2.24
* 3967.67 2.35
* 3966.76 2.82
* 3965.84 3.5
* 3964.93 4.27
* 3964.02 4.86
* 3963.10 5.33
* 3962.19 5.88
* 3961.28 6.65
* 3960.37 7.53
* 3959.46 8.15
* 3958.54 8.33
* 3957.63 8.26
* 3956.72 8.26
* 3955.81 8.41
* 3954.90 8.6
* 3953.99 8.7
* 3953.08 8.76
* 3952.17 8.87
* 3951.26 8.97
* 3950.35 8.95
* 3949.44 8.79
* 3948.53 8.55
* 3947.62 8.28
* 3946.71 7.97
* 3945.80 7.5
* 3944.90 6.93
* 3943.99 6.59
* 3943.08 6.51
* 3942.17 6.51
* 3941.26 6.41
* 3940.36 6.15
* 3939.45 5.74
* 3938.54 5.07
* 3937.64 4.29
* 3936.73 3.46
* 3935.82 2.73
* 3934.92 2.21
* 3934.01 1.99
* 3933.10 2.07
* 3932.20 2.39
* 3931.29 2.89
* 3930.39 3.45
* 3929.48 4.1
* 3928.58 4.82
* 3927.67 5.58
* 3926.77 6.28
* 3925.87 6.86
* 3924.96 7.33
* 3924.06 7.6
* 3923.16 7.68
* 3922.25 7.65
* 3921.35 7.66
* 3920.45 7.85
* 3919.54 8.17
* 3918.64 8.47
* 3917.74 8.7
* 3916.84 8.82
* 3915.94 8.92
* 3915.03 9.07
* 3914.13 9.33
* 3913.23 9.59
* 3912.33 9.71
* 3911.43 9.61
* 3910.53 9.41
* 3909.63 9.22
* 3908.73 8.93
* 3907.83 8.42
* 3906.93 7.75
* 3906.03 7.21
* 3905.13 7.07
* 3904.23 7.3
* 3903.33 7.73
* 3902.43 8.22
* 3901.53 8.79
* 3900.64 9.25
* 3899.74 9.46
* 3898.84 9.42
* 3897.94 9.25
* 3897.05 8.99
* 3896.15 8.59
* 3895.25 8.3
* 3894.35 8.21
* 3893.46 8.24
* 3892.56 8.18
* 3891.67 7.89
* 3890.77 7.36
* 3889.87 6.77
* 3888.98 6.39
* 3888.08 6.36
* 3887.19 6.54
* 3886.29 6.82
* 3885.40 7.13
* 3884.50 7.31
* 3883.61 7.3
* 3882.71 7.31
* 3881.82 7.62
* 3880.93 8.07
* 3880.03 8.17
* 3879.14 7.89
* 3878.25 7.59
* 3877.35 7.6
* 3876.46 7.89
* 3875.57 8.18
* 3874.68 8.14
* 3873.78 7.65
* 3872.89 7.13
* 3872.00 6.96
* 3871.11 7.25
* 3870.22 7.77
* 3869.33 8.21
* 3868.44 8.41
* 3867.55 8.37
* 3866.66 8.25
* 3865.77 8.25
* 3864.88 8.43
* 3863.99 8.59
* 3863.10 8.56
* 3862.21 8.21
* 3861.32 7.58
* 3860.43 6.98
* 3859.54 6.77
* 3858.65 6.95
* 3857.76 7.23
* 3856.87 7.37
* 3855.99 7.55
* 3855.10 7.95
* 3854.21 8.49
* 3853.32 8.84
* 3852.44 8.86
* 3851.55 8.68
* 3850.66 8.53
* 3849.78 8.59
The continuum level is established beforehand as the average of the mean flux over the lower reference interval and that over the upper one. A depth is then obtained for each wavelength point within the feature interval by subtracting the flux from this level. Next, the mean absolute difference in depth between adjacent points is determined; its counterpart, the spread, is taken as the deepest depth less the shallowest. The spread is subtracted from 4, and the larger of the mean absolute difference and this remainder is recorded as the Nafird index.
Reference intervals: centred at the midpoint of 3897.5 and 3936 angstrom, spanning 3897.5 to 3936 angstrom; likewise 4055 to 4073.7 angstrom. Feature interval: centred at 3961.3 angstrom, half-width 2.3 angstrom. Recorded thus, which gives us 1.2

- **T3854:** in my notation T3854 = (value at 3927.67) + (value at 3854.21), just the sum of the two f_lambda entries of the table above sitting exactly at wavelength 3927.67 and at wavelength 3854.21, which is 14.1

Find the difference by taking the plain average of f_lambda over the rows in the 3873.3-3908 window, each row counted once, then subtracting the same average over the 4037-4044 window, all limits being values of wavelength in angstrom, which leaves -3.2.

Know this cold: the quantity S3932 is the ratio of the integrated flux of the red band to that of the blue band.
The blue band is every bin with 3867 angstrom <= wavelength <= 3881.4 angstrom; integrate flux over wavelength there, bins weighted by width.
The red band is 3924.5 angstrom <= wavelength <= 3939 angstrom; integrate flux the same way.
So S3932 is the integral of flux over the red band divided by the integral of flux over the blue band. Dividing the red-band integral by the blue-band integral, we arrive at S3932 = 0.53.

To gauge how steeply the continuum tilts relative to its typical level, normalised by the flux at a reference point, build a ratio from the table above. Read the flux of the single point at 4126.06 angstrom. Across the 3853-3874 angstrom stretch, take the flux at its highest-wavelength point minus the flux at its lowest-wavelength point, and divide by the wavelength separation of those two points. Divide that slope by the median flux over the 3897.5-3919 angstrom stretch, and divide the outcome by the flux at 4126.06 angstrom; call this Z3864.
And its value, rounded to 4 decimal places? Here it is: -0.0006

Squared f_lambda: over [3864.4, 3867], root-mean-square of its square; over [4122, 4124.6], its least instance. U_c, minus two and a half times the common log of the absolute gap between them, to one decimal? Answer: -4.4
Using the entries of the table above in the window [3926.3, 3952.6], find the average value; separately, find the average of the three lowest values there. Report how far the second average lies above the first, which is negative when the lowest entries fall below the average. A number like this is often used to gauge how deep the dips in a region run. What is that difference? -3.6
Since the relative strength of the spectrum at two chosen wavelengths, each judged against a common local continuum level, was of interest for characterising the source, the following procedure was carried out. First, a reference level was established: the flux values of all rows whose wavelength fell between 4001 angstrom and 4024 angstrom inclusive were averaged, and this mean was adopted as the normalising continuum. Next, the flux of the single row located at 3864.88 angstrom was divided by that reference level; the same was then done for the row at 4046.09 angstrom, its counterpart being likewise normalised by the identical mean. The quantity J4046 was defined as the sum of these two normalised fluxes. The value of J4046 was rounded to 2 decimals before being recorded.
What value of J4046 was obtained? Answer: 1.64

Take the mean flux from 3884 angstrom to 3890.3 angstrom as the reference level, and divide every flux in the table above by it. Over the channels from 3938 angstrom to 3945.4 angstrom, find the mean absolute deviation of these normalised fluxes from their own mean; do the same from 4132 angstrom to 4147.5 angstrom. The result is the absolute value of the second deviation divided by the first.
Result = 1.2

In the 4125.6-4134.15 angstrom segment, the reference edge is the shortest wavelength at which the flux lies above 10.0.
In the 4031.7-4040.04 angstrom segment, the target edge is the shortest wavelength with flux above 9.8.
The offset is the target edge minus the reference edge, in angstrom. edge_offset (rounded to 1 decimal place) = -93.9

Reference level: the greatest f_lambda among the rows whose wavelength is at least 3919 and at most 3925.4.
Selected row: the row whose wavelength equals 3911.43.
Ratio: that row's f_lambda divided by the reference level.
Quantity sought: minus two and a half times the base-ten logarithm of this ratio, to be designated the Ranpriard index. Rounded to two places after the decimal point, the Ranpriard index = -0.18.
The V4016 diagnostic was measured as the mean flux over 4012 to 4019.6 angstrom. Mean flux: 11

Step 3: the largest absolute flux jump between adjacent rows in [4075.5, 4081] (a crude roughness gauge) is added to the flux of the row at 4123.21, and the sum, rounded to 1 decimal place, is 11.8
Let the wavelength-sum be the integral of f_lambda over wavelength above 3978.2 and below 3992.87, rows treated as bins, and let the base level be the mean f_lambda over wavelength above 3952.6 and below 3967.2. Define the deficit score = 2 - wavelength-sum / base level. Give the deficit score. -19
